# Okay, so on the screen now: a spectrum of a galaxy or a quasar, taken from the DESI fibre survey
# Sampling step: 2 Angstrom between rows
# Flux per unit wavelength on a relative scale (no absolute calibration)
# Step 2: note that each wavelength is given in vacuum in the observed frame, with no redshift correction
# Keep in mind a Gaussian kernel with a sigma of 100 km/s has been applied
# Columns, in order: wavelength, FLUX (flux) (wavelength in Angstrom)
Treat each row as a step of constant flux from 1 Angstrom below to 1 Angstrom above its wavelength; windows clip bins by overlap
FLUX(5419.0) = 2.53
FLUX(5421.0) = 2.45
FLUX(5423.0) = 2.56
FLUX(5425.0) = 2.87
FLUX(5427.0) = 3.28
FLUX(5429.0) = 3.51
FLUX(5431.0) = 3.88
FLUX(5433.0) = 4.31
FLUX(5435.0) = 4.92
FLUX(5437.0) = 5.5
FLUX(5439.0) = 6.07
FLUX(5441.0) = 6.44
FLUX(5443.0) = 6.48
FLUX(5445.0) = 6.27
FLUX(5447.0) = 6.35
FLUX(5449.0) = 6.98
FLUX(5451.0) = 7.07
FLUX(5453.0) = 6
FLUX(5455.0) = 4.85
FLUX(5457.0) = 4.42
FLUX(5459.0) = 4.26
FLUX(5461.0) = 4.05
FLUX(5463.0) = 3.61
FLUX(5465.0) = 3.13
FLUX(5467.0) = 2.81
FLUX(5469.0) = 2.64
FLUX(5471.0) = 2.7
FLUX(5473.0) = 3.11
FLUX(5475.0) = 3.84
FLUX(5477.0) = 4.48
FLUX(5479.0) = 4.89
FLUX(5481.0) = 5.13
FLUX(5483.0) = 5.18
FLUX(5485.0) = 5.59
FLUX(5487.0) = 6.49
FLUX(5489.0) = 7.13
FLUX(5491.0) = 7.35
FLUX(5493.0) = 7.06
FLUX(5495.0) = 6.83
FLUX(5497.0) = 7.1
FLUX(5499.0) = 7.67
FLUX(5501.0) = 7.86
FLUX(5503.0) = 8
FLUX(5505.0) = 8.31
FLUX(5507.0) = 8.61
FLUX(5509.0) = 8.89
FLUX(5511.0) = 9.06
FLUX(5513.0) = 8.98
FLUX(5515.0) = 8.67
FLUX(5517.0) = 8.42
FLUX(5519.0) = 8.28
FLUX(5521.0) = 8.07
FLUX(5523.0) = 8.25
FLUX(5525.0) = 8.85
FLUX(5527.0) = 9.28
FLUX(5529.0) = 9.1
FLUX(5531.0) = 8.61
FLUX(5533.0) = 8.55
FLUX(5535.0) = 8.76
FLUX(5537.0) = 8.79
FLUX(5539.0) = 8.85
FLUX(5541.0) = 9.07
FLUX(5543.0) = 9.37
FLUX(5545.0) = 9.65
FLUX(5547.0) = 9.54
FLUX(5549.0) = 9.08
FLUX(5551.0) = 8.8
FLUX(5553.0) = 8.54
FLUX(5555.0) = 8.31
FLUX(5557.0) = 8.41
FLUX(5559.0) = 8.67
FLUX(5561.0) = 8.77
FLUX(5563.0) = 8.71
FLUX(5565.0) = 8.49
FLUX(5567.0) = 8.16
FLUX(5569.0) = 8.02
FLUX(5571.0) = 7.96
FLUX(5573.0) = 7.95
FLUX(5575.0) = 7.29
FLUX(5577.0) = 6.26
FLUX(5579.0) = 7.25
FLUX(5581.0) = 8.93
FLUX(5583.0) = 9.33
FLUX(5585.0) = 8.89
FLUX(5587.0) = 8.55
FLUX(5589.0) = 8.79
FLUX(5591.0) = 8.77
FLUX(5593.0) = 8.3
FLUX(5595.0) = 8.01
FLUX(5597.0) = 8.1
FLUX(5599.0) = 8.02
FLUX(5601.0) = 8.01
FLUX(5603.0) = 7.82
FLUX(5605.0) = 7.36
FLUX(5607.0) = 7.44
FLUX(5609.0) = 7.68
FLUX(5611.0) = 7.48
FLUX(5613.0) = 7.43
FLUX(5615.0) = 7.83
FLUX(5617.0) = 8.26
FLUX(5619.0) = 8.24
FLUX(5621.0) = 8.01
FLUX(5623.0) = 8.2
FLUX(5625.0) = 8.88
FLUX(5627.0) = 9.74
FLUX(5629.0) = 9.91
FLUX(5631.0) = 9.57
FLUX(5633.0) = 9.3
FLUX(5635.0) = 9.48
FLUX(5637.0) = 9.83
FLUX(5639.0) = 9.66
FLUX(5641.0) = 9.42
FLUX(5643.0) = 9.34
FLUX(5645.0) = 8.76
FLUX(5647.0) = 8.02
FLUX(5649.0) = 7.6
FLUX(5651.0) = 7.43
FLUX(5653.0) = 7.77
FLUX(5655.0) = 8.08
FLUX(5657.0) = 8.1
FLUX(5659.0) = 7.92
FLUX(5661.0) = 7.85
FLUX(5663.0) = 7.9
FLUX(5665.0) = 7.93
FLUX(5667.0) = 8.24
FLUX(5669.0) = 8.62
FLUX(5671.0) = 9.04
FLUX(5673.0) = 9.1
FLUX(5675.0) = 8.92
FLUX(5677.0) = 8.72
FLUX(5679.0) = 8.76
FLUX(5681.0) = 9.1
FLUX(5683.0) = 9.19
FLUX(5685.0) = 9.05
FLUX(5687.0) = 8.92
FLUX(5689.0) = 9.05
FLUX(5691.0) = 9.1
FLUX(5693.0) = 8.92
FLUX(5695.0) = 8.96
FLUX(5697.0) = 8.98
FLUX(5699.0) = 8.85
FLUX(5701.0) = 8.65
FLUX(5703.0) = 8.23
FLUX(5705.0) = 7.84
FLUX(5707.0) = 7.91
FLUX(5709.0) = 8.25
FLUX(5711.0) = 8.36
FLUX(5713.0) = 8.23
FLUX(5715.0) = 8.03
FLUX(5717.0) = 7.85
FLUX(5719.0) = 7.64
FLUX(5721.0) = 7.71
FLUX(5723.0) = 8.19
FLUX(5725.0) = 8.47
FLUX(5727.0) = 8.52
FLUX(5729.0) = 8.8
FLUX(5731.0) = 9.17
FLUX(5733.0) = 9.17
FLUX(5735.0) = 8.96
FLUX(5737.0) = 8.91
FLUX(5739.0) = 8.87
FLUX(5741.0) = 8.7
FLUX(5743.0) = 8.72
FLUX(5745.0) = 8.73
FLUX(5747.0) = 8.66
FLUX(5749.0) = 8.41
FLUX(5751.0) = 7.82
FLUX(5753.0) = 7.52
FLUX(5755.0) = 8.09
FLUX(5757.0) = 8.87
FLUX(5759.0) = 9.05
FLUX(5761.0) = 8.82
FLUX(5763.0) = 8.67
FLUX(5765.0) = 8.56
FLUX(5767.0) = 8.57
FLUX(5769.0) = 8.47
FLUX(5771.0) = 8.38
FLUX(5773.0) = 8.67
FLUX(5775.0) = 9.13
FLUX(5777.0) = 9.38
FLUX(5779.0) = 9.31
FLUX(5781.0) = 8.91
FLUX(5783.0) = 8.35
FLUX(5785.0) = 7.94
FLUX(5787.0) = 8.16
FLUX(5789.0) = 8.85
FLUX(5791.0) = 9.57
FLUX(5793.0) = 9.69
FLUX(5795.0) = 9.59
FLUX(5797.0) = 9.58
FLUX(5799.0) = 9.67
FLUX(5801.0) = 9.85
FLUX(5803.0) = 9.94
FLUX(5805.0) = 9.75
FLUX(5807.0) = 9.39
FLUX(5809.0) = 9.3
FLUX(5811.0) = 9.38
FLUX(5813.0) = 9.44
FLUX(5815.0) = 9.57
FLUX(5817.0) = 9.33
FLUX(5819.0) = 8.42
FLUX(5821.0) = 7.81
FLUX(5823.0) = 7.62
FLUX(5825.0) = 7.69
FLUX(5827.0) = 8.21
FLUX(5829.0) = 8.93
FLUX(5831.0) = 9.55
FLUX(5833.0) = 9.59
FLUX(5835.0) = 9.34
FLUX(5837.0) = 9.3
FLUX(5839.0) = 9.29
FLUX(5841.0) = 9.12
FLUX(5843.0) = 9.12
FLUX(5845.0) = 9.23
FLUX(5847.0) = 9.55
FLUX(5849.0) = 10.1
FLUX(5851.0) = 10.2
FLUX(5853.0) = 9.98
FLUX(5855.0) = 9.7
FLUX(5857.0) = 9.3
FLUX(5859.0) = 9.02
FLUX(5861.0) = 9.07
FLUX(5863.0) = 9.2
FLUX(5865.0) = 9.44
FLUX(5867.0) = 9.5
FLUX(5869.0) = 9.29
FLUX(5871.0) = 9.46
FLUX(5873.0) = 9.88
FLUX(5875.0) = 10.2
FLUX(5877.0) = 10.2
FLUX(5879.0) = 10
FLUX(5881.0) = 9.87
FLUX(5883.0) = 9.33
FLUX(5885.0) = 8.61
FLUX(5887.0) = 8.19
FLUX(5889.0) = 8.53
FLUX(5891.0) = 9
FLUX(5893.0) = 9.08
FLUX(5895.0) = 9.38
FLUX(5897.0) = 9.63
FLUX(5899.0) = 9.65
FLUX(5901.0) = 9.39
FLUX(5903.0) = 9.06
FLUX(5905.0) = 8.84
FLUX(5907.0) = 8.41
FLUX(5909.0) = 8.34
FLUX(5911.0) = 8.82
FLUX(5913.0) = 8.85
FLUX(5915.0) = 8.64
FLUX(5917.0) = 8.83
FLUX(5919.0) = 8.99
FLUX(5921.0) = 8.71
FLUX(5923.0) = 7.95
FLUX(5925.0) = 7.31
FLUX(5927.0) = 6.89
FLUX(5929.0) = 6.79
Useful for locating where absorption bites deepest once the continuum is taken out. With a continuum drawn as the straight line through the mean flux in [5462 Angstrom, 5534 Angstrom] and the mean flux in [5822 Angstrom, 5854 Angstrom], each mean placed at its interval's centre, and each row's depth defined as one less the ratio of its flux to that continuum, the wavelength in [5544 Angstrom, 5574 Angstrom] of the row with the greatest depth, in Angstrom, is 5573.0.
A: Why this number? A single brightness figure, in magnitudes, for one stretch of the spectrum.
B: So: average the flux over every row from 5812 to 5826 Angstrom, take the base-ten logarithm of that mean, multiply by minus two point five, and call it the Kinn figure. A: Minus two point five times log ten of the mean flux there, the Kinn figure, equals -2.33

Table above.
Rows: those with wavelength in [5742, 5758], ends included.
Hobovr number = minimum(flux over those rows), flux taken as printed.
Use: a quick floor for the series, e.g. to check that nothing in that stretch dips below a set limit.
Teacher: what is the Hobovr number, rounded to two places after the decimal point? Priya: 7.52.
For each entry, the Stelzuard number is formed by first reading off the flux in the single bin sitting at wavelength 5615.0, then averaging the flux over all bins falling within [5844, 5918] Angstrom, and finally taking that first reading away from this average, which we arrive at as 1.5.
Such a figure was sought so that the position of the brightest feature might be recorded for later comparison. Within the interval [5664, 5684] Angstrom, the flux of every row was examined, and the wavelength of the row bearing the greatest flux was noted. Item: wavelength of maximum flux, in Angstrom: 5683.0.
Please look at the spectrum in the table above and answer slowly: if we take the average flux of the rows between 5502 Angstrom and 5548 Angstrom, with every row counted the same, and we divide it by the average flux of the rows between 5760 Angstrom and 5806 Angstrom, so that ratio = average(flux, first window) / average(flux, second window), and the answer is 0.97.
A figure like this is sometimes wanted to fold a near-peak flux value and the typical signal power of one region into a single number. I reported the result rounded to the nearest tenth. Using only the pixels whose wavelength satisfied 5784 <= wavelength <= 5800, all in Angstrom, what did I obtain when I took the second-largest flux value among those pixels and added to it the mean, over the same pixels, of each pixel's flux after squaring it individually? 93.5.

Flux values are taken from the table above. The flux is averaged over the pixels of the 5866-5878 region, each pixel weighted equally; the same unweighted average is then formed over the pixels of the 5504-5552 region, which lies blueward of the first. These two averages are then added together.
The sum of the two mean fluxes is 18.6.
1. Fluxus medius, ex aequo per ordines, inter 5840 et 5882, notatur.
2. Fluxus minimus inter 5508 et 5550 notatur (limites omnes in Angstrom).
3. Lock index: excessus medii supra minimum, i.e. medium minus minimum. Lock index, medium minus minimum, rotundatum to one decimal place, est 1.5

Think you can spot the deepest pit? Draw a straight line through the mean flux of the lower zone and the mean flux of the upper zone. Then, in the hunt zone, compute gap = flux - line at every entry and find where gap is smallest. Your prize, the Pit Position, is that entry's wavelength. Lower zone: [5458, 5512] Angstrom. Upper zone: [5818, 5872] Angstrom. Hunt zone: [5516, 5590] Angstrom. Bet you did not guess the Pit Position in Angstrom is 5577.0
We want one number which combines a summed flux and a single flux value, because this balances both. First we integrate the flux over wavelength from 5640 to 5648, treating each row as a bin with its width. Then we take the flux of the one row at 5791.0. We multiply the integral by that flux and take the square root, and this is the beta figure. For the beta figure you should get 26.1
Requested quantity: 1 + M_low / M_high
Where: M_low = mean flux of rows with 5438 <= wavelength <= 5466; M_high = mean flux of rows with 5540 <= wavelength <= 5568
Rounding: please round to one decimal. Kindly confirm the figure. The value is 1.6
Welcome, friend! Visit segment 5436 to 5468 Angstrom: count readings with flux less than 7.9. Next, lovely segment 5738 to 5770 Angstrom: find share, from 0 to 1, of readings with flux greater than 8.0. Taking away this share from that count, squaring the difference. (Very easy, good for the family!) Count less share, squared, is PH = 229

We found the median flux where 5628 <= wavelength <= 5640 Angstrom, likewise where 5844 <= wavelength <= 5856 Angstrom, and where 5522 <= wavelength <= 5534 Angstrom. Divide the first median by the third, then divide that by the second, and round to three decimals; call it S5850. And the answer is 0.112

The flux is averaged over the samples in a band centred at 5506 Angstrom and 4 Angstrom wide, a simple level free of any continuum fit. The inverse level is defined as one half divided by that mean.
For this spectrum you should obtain 0.059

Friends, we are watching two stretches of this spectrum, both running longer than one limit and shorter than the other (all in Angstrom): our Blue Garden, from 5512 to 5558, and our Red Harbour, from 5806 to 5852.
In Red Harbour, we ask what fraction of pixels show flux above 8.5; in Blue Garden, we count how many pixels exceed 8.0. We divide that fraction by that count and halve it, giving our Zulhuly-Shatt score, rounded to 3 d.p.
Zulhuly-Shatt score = 0.017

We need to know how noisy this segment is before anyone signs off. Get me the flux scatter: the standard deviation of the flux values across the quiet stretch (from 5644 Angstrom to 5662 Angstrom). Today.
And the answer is 0.4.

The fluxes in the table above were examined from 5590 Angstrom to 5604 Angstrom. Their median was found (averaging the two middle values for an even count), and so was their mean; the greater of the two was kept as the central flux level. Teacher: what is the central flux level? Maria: 8.15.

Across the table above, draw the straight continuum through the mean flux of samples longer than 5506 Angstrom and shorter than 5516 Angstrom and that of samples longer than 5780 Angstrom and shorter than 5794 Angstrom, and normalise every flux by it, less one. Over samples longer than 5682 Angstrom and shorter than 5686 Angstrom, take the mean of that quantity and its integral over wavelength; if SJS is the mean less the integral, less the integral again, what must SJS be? -0.3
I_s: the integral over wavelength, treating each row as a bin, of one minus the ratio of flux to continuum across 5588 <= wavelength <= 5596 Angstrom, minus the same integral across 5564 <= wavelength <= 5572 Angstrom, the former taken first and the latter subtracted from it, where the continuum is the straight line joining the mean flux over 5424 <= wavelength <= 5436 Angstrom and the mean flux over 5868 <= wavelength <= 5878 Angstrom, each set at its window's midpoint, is 0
